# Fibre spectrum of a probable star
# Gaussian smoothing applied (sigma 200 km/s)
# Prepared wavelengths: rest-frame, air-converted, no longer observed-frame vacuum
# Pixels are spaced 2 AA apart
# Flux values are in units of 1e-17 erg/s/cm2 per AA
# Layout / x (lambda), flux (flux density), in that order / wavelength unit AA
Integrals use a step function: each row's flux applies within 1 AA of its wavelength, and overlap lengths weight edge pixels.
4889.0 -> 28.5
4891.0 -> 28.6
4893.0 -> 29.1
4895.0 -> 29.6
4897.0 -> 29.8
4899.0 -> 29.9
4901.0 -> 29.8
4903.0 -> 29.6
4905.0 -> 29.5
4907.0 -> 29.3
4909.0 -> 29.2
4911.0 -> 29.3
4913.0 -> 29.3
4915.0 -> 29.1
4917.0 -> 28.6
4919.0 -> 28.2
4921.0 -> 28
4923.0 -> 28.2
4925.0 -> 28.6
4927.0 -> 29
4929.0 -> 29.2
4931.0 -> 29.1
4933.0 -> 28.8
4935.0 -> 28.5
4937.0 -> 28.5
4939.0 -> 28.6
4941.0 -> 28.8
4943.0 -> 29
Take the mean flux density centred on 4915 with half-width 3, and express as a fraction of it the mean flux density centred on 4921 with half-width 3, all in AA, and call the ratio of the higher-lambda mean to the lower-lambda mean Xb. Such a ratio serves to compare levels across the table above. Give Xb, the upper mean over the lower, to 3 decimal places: 0.970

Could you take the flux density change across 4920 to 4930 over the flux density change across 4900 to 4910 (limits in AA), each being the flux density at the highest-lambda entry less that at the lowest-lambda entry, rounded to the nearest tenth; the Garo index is -2.0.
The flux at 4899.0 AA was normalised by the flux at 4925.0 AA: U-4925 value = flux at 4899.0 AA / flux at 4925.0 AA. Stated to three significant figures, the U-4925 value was 1.05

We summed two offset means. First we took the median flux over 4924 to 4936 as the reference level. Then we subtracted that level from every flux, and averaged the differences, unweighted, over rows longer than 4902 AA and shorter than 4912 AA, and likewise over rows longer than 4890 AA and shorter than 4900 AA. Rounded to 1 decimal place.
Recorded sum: 1.0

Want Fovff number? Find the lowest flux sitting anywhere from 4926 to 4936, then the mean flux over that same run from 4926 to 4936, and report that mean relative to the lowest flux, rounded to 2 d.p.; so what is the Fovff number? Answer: 1.01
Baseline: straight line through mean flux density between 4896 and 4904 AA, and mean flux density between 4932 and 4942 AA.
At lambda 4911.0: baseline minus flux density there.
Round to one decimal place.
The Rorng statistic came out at 0.1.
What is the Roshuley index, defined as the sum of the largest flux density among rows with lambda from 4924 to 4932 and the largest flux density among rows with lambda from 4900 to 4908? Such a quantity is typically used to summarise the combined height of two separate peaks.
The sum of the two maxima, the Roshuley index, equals 59.0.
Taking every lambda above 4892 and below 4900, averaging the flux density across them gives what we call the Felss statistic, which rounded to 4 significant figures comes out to 29.60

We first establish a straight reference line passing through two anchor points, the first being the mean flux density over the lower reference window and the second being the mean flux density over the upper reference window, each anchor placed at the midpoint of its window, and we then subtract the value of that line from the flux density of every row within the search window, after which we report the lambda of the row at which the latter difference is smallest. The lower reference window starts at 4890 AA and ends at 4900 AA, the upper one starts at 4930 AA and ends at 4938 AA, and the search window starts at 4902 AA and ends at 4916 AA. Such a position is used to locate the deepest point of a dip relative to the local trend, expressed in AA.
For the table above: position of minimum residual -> 4909.0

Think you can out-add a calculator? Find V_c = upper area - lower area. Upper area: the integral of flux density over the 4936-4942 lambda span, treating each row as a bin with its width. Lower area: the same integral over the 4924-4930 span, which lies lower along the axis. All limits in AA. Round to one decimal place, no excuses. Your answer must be -1.8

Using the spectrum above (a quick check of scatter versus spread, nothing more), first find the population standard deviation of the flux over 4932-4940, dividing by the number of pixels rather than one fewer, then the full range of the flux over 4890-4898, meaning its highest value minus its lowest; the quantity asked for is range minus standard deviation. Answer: 1.1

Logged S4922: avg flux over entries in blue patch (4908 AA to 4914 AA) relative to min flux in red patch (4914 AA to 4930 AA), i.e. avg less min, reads 1.3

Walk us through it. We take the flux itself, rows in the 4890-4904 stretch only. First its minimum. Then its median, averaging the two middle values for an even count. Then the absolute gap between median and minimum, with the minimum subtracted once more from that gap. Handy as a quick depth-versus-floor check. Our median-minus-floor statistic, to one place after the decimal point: -27.6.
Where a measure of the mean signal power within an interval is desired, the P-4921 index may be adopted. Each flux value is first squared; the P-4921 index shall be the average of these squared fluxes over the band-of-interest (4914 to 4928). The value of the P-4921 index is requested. 814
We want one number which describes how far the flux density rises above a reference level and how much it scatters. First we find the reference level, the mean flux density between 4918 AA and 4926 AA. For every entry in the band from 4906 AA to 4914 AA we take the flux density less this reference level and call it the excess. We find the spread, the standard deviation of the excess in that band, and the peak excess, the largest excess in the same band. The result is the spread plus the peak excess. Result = 1.1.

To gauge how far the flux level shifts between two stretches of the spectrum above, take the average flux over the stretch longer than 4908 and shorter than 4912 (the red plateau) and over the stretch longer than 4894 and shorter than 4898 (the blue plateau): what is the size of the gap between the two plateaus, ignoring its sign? 0.45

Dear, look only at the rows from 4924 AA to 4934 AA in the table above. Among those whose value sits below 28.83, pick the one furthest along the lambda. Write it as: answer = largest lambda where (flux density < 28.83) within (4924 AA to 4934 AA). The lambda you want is 4933.0 AA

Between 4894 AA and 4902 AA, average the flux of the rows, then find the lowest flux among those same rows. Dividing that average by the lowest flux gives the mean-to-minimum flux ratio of 1.006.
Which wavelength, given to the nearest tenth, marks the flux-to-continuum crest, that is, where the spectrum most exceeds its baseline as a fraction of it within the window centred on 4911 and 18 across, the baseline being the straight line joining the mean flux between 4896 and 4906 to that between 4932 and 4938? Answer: 4913.0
